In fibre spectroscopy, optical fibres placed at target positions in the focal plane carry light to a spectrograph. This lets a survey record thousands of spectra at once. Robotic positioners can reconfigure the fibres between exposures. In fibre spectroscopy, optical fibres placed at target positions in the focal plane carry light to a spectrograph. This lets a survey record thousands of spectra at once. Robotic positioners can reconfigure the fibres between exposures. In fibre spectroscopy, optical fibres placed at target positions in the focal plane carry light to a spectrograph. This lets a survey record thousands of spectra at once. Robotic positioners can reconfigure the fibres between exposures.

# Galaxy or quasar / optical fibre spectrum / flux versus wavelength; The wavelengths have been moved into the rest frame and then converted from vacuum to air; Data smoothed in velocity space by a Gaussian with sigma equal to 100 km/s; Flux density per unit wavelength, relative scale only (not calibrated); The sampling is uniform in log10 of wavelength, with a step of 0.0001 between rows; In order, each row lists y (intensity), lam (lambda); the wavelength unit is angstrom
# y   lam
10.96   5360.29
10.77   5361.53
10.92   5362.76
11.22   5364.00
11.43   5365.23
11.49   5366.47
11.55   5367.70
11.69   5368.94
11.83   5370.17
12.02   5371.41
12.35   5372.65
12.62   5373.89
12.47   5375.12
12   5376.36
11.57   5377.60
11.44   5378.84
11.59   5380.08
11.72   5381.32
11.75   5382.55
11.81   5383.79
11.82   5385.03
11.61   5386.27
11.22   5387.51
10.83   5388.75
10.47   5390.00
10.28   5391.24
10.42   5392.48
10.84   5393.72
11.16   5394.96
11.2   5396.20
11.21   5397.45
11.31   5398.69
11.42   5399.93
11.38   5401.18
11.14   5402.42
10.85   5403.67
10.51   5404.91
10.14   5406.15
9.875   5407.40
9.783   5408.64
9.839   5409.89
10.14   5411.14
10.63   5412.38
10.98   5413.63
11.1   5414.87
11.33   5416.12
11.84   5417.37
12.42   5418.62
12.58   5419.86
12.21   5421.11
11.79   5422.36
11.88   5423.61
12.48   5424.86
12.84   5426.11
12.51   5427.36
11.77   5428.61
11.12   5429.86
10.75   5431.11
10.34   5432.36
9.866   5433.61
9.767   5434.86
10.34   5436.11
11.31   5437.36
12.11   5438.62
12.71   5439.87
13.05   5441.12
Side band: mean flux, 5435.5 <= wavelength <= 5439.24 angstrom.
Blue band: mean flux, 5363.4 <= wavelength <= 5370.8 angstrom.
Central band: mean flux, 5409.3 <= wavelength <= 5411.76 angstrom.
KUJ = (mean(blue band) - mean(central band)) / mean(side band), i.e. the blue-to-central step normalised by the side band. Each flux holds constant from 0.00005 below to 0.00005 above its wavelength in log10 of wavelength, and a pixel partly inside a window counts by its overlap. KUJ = 0.14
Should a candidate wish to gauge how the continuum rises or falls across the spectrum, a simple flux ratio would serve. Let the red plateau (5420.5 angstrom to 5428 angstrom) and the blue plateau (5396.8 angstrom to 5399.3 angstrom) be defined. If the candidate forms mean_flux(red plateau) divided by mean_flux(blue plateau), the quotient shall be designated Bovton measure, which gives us 1.09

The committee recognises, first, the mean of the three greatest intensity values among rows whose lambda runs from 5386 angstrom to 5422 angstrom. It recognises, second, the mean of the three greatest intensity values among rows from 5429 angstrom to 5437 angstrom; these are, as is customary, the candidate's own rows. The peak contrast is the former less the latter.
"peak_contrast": 1.7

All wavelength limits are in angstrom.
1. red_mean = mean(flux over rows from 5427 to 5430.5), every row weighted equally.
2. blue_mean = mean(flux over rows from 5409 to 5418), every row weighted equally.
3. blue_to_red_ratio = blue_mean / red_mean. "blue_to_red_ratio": 0.92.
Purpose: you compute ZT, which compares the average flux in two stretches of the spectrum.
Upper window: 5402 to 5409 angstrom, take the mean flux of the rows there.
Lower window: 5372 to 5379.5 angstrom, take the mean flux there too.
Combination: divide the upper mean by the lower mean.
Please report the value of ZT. 0.86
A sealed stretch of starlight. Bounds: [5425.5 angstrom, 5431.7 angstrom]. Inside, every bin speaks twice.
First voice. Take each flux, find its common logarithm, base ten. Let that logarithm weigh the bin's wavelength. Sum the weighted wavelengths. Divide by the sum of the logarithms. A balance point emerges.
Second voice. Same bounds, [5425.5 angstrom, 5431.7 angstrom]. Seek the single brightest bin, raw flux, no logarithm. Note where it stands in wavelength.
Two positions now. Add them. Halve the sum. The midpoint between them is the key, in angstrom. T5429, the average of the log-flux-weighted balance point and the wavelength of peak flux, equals 5427.3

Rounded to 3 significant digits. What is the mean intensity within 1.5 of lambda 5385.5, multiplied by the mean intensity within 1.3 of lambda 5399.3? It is 133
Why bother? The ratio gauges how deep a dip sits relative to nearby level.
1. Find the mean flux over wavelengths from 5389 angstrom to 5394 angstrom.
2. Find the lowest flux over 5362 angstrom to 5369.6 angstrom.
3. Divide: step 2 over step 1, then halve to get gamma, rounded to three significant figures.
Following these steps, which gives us 0.520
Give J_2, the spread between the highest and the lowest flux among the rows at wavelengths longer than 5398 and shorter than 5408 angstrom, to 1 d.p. 1.5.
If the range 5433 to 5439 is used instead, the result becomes 2.3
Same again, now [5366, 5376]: 1.1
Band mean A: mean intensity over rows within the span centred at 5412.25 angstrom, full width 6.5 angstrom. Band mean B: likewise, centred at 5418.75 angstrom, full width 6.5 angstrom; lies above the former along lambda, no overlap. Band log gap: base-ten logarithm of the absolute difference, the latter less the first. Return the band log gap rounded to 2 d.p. 0.19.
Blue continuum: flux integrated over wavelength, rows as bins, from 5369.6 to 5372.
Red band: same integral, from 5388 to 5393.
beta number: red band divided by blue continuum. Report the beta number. 1.8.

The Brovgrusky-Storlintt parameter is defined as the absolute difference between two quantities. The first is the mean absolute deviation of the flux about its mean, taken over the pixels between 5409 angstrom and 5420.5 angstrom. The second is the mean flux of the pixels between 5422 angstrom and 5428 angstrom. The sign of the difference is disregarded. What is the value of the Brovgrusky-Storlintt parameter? 11.6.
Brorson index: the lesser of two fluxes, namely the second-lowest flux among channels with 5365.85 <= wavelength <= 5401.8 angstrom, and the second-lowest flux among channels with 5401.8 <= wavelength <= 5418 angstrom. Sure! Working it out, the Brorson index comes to 9.8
